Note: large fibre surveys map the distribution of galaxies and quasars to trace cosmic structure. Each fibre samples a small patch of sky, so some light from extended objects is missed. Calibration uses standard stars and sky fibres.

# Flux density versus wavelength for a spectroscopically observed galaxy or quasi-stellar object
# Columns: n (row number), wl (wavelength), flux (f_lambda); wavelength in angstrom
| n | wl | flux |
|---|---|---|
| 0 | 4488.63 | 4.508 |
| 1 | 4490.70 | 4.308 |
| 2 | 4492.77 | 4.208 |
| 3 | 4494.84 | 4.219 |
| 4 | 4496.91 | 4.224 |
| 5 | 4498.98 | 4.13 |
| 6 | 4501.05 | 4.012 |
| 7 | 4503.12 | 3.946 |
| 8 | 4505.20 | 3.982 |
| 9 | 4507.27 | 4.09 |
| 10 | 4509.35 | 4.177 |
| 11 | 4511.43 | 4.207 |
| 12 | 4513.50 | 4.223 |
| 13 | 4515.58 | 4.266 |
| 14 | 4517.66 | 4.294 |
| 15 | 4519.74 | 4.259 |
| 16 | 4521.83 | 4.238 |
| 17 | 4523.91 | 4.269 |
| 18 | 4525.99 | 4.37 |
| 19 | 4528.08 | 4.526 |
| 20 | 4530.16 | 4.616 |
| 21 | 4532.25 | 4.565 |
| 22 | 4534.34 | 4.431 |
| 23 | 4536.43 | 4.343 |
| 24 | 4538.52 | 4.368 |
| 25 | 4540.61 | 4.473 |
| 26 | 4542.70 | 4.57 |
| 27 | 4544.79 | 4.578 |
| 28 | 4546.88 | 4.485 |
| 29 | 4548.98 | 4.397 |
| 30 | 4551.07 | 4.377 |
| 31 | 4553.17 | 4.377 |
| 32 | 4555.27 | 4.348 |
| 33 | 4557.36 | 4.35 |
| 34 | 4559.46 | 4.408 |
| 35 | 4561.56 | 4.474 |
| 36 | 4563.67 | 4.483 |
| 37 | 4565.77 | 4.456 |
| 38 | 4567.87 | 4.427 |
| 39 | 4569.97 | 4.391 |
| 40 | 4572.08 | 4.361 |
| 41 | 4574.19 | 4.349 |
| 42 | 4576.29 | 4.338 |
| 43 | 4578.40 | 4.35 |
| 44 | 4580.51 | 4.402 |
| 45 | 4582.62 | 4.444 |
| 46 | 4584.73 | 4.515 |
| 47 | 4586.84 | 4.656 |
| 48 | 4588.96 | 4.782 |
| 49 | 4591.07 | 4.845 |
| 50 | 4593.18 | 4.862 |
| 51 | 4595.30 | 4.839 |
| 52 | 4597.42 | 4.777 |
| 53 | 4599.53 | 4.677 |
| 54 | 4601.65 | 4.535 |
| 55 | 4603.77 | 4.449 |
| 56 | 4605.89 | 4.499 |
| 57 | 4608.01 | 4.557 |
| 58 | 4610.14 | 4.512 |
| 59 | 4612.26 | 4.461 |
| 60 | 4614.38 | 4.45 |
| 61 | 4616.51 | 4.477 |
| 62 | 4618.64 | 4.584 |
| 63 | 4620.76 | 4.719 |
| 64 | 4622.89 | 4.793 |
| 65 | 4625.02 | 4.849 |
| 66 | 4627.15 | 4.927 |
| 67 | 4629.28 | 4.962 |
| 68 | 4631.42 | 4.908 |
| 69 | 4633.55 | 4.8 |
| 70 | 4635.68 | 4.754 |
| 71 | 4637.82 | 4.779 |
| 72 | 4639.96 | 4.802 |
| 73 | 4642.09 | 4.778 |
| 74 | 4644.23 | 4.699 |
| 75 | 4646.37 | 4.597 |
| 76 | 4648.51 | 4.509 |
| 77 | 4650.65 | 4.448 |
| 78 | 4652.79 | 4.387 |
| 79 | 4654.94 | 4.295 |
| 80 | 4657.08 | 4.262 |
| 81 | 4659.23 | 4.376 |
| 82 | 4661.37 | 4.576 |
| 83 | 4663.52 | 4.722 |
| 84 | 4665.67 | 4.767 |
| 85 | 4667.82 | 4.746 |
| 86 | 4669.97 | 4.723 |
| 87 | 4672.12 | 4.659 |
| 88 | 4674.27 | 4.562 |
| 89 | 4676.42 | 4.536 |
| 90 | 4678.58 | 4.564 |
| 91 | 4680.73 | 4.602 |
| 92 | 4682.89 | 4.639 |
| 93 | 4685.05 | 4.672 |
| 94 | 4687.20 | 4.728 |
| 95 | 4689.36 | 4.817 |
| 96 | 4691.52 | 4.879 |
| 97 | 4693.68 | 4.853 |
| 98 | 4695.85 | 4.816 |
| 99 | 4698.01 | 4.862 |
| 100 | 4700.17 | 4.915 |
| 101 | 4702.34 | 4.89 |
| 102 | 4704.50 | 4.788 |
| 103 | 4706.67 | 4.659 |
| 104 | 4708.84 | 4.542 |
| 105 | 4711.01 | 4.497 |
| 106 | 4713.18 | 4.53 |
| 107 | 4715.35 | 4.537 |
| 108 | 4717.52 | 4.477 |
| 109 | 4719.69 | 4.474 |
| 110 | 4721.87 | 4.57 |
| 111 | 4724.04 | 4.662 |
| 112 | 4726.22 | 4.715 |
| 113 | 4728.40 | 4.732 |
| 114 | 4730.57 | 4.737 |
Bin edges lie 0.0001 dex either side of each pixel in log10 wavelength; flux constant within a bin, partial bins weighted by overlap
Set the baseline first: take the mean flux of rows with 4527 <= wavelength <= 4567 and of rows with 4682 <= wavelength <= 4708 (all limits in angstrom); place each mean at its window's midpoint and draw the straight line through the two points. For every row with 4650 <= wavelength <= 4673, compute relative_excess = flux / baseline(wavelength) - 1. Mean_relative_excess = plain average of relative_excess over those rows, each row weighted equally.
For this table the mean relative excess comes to -0.037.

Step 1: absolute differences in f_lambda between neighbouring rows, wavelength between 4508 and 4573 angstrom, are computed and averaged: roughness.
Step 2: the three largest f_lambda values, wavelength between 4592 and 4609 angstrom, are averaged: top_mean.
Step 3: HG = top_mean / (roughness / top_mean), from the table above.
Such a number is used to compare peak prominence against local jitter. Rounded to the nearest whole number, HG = 452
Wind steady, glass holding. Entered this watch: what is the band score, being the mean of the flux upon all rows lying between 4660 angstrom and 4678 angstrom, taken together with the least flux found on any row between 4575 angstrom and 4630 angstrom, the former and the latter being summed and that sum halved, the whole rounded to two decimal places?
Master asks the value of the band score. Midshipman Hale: 4.50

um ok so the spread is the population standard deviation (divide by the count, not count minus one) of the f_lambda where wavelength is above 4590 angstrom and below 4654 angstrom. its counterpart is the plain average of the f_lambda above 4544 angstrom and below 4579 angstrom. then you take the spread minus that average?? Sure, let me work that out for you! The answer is -4.24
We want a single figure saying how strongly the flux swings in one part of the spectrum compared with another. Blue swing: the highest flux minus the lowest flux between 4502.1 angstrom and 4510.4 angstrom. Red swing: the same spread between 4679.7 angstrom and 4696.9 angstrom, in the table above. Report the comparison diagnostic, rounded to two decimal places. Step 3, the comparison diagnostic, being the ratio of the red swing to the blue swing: 1.20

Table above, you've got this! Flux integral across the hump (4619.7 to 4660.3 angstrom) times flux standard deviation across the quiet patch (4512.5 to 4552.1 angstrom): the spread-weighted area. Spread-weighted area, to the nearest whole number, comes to 24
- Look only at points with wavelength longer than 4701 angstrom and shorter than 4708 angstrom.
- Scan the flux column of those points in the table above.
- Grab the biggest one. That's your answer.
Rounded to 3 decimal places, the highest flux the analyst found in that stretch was 4.890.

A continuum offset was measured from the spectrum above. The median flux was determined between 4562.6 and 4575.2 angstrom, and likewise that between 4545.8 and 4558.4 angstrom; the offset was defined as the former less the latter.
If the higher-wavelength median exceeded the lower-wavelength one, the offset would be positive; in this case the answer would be 0.0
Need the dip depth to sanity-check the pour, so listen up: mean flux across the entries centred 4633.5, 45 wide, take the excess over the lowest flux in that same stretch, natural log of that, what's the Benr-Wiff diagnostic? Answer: -1.0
